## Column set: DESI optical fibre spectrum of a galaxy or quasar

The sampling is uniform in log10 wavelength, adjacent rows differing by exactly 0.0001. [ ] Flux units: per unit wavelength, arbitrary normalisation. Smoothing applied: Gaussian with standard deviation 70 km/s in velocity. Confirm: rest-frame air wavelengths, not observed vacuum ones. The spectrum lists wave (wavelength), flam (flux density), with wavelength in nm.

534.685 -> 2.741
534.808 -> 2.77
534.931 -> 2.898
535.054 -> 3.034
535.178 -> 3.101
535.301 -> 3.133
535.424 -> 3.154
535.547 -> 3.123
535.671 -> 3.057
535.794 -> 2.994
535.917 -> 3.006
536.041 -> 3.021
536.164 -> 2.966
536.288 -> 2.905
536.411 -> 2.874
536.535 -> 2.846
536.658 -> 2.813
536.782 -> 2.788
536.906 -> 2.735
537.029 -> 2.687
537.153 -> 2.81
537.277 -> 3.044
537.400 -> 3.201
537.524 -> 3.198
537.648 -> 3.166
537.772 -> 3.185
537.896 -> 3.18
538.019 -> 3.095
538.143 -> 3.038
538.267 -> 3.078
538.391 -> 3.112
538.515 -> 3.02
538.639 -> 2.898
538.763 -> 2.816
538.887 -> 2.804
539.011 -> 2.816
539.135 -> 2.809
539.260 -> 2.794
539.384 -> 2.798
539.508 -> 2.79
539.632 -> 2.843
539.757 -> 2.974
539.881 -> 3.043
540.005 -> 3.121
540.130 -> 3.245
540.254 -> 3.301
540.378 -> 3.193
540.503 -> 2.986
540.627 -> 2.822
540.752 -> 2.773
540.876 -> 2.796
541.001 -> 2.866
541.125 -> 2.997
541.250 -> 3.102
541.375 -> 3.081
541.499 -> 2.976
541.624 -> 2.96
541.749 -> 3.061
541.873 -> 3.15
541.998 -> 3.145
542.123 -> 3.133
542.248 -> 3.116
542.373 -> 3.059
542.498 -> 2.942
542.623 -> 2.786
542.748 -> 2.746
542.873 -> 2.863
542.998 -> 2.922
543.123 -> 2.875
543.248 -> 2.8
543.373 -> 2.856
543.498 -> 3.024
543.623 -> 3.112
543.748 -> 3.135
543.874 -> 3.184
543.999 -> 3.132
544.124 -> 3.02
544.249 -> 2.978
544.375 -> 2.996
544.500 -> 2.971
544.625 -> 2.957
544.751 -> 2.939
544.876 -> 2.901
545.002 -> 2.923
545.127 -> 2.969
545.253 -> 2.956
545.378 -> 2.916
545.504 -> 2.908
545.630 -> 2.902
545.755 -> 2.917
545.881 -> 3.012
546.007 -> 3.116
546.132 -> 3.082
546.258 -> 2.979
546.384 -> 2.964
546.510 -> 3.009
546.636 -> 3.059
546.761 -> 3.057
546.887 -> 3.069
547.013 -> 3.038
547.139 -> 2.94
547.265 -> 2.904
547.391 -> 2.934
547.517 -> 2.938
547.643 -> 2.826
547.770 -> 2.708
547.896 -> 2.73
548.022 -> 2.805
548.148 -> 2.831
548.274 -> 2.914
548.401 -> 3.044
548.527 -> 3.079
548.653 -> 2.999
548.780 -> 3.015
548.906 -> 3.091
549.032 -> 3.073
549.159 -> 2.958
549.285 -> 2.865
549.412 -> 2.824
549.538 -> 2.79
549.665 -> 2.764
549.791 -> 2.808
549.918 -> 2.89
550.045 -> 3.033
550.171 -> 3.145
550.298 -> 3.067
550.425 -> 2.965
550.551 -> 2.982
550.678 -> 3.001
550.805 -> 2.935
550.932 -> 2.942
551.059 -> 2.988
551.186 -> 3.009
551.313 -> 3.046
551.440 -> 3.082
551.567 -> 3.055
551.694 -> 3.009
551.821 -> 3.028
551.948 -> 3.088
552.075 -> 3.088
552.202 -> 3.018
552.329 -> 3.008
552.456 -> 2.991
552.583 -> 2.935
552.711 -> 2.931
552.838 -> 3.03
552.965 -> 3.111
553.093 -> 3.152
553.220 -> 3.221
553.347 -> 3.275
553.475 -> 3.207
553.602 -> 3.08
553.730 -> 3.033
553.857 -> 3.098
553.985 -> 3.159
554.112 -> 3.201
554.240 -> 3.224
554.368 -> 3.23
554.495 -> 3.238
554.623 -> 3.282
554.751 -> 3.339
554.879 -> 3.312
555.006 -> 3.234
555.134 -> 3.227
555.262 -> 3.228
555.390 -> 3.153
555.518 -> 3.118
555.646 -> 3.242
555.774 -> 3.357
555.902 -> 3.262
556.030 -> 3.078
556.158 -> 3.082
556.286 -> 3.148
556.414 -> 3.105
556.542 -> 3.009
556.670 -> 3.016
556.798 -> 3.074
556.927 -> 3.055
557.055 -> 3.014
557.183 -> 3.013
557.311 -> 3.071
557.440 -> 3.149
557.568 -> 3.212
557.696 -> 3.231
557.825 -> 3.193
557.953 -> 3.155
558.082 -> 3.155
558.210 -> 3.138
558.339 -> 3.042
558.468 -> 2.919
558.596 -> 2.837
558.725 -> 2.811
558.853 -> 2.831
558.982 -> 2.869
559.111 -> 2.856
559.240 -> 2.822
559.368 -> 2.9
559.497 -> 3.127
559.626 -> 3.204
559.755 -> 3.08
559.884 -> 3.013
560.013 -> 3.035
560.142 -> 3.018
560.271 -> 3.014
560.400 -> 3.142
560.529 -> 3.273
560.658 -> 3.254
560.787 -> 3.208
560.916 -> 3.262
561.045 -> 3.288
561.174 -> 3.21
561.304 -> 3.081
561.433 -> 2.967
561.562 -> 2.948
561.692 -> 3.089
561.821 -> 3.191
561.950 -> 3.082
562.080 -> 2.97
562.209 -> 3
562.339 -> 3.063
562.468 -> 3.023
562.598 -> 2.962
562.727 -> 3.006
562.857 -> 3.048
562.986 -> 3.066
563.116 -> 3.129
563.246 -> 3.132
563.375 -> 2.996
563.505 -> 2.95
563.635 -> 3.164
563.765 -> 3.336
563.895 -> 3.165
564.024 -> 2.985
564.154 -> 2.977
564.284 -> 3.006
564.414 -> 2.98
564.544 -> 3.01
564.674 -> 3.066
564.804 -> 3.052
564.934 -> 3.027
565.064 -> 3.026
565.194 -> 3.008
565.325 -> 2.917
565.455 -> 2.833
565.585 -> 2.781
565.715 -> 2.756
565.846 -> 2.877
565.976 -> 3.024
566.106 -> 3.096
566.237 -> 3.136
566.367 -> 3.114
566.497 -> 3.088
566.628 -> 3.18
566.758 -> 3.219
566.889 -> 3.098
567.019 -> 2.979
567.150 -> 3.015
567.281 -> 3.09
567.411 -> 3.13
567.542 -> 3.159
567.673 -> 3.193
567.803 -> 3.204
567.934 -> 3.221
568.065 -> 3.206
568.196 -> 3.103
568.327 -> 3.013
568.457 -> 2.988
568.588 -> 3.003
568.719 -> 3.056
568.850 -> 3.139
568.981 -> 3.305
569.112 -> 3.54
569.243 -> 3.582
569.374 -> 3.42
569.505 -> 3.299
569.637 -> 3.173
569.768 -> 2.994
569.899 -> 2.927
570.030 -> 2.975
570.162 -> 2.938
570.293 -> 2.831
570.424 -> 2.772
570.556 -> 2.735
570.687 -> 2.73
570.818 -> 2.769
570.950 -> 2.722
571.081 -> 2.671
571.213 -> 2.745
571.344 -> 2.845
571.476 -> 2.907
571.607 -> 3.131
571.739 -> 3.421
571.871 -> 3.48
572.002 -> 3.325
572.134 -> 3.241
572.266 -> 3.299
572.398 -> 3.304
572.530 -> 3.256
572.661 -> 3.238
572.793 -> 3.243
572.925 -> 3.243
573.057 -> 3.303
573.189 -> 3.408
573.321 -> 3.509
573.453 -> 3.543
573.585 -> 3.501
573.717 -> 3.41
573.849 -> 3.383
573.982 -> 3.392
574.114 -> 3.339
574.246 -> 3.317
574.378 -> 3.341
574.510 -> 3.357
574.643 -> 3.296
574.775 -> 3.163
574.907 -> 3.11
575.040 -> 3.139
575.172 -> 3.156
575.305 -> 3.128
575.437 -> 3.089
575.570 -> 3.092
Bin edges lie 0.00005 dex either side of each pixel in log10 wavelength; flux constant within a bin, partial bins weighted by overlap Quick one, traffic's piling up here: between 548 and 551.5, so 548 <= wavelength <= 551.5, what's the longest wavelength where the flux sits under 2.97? 550.932 nm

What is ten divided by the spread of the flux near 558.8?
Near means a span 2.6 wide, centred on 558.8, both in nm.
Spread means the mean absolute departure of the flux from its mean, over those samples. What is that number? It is 75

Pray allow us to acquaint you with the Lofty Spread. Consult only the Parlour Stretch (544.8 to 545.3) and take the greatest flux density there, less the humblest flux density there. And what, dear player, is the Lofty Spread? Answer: 0.07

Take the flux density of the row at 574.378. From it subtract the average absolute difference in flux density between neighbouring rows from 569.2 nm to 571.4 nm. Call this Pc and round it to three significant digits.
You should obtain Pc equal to 3.26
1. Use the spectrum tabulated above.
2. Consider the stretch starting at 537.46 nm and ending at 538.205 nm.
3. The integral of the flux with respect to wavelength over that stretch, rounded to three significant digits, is 2.34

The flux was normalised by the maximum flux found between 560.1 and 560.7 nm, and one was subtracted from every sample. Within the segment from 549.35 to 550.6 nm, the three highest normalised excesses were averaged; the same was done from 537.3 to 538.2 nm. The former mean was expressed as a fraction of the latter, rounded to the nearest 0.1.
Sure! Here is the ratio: 2.4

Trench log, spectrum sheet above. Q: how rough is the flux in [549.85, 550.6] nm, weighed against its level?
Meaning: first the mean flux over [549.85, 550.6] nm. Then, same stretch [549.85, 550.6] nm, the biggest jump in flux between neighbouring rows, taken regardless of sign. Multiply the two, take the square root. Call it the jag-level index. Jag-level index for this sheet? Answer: 0.66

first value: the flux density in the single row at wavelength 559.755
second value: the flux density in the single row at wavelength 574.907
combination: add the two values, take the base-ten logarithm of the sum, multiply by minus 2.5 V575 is -1.98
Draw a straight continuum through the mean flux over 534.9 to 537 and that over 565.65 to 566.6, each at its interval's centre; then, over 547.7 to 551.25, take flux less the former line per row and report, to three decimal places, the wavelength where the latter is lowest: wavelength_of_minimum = 547.770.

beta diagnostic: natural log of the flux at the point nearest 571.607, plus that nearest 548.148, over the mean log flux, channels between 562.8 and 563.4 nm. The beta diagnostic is 1.94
